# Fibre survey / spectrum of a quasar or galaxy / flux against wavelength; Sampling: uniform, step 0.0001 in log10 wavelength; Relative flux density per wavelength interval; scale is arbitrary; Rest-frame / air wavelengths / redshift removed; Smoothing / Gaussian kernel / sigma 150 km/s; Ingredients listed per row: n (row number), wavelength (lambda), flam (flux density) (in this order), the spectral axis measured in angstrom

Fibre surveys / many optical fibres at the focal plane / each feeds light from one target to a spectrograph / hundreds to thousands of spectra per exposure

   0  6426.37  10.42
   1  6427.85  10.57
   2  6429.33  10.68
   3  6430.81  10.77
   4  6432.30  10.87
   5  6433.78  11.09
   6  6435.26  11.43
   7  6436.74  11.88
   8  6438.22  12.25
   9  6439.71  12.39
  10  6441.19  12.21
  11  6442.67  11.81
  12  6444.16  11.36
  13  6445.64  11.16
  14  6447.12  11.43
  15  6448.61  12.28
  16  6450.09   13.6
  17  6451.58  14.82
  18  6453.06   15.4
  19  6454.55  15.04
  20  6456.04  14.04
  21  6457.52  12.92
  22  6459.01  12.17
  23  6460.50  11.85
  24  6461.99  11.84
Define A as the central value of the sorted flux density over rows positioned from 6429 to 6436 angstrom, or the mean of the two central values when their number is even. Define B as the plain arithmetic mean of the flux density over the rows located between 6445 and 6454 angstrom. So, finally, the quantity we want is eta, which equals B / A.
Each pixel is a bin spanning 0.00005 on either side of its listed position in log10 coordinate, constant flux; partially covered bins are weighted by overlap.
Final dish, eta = 1.21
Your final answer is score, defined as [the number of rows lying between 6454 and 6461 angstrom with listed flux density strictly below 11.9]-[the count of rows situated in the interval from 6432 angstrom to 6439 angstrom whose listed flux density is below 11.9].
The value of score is -3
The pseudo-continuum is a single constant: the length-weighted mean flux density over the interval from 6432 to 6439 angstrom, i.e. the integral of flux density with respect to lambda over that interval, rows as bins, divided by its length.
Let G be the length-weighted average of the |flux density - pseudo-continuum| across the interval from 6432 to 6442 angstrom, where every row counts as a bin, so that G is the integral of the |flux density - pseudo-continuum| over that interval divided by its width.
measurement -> 0.53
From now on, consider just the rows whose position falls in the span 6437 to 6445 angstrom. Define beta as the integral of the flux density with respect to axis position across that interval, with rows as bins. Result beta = 96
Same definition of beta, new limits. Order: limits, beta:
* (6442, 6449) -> 81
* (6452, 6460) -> 111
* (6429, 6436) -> 77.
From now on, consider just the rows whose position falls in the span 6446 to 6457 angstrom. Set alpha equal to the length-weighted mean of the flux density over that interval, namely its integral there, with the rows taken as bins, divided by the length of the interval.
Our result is 13.7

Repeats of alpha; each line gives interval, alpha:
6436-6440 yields 12.1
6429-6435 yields 10.9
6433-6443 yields 11.9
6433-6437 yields 11.4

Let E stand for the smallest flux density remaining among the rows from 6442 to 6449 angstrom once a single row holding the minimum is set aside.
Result 11.36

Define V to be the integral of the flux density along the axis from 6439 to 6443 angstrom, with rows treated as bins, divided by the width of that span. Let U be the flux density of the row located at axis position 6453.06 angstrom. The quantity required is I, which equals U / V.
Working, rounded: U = 15.4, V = 12.2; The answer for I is 1.26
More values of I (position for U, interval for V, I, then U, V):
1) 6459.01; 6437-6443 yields 1.00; 12.17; 12.2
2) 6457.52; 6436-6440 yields 1.06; 12.92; 12.1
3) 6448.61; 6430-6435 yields 1.12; 12.28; 10.9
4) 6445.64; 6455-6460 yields 0.85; 11.16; 13.1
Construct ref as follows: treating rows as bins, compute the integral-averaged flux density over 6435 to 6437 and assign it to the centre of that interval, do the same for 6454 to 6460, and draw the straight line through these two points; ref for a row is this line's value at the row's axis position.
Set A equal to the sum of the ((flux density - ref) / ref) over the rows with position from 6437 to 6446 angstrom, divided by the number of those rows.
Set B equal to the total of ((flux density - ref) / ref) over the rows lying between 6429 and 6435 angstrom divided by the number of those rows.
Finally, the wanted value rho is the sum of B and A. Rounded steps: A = -0.024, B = -0.04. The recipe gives -0.06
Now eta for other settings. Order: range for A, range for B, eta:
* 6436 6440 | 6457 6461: 1.01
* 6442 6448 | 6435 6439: 1.04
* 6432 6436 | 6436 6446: 1.07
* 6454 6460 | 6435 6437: 0.86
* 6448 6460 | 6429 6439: 0.82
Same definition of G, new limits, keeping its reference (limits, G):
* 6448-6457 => 2.65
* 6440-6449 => 0.40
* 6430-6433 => 0.73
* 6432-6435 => 0.48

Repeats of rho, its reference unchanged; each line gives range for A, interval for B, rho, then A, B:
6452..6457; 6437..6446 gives 0.10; 0.122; -0.02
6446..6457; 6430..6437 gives 0.04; 0.063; -0.02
